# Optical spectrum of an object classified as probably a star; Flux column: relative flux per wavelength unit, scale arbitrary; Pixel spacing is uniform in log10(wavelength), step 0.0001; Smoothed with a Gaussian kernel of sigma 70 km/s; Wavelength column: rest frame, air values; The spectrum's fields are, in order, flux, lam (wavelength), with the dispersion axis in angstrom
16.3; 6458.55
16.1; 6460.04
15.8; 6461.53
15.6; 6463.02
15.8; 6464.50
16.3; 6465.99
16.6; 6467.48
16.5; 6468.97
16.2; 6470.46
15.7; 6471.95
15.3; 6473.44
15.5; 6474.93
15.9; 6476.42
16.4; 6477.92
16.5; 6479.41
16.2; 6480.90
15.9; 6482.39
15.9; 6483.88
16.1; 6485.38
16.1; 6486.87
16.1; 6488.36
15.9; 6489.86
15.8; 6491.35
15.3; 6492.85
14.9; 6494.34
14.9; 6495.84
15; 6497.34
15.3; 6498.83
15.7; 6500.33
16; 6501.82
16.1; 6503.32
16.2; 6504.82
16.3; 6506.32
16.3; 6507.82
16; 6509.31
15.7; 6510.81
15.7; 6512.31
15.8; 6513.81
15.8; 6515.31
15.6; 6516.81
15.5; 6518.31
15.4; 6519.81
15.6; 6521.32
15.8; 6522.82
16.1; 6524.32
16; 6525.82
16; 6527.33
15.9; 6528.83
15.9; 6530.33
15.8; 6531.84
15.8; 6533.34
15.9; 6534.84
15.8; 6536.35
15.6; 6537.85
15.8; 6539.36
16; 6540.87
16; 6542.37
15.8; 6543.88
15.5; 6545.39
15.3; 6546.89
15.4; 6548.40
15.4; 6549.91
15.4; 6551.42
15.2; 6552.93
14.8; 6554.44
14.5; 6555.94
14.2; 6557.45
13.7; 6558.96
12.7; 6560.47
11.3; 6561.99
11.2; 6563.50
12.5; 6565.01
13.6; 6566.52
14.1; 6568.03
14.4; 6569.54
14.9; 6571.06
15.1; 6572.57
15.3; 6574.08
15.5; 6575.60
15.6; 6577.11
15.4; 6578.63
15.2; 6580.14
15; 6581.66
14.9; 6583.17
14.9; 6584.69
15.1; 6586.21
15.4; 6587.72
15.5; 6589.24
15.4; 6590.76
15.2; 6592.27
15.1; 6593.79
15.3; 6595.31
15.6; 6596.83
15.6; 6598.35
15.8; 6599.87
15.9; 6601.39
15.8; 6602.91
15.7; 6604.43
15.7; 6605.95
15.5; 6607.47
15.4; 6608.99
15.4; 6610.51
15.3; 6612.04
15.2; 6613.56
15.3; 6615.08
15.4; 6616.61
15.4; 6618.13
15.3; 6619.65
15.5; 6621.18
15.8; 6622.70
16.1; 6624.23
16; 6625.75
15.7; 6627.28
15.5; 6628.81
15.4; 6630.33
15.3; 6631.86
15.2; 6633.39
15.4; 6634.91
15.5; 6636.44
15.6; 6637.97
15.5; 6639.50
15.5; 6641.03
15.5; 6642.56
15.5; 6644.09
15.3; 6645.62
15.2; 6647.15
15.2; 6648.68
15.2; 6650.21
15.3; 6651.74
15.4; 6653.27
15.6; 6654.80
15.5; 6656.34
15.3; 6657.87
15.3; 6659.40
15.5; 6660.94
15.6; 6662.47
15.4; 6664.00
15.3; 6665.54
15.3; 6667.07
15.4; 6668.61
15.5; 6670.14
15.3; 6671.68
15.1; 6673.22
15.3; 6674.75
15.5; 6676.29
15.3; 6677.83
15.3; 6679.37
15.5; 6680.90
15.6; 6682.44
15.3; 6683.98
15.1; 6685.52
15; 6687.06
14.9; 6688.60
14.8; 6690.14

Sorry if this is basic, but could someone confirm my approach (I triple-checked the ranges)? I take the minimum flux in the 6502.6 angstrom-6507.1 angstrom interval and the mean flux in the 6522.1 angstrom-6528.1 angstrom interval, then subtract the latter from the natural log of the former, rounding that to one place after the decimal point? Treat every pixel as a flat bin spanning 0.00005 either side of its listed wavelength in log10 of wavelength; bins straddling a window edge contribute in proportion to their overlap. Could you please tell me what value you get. -13.2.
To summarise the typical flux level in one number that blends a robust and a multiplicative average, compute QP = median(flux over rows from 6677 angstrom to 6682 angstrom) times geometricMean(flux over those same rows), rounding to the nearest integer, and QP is 235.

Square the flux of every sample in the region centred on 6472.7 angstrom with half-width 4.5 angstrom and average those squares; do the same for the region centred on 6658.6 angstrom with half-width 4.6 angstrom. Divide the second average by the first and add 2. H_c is 2.95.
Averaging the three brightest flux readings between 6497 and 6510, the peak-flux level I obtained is 16.3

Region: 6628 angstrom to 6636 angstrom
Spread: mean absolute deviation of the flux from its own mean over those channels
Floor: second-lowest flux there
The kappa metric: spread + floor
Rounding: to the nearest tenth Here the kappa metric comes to 15.4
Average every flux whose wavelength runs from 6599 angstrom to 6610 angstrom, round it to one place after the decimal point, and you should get 15.7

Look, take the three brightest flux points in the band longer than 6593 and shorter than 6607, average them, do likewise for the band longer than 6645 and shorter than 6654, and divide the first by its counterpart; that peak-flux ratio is 1.03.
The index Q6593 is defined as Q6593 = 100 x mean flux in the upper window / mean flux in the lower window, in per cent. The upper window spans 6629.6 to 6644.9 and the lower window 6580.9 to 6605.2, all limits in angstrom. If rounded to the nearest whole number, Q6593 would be 100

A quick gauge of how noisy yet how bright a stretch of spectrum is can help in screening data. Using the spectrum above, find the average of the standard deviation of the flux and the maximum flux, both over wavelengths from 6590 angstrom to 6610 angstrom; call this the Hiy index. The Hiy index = 8.1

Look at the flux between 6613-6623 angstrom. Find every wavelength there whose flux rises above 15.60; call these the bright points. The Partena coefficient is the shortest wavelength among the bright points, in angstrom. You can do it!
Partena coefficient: 6622.70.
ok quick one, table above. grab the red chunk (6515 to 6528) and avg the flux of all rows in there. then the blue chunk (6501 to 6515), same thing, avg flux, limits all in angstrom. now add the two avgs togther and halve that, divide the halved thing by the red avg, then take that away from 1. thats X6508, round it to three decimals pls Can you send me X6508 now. -0.008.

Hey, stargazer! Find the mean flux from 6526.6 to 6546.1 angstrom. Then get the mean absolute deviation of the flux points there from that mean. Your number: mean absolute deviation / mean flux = 0.007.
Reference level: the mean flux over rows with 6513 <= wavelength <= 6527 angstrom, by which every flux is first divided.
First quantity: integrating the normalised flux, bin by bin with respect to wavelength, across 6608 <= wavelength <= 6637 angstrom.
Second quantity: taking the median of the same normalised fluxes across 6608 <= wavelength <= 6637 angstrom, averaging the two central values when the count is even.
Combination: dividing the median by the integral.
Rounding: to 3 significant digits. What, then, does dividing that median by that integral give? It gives 0.0343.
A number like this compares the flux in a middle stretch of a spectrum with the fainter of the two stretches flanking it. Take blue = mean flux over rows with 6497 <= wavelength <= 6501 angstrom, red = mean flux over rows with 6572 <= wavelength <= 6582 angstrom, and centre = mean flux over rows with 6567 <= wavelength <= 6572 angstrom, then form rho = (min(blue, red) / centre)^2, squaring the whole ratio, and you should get 1.12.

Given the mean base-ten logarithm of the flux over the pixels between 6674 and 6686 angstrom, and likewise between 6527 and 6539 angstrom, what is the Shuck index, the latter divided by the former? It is 1.01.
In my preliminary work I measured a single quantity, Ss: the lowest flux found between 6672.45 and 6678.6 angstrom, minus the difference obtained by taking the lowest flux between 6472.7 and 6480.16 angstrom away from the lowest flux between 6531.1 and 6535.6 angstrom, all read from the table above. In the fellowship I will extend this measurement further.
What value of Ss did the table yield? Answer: 14.6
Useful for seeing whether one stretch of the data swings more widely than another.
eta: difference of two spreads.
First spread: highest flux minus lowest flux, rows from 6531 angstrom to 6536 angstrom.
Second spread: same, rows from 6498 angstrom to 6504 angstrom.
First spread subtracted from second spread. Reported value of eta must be 0.70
